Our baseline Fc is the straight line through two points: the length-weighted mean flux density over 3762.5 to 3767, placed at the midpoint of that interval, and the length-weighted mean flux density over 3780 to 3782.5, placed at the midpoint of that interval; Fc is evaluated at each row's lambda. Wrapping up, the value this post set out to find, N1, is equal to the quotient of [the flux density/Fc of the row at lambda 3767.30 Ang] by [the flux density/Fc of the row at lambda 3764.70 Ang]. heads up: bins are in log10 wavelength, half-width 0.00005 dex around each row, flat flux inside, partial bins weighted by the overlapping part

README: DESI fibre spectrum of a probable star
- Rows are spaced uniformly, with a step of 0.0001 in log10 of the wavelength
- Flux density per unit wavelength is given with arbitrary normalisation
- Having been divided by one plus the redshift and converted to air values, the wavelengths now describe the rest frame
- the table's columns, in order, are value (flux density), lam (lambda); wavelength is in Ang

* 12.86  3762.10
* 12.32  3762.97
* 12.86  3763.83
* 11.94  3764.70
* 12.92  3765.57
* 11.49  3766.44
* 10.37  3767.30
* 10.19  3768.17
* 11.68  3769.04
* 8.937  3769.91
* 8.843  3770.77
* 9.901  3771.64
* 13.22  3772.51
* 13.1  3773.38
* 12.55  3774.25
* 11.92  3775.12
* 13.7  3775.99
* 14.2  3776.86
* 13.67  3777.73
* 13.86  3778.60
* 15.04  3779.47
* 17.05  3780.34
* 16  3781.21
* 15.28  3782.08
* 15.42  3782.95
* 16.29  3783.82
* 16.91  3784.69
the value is 0.83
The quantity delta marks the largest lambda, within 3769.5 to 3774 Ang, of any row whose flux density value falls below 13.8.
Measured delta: 3773.38 Ang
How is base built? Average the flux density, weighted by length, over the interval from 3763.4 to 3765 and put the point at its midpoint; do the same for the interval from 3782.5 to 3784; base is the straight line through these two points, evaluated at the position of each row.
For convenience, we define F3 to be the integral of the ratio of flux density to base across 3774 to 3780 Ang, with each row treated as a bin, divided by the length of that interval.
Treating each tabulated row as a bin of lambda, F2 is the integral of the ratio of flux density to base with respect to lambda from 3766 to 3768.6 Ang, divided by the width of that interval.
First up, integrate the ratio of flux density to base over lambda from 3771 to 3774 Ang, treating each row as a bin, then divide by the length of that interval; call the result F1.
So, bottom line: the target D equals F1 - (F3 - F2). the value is 0.75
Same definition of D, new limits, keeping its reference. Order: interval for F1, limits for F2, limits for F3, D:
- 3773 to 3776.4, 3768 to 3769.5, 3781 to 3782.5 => 0.72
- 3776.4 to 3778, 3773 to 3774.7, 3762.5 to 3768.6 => 0.92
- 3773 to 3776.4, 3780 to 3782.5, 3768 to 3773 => 1.16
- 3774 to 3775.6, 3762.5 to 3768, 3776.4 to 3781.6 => 0.81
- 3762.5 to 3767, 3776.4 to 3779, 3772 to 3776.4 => 1.01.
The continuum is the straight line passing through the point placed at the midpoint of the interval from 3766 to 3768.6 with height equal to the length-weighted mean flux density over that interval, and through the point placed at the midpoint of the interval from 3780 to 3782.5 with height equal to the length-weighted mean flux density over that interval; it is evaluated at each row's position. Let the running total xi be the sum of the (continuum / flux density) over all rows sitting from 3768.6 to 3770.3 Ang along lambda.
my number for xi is 2.28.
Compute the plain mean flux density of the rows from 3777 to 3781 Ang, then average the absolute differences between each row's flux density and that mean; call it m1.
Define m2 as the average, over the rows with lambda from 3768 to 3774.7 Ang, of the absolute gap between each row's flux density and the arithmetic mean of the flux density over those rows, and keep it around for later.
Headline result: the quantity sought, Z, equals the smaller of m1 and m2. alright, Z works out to 1.14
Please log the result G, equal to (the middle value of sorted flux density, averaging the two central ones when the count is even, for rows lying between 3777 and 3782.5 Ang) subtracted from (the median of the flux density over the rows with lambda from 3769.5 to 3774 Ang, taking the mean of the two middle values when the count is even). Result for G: -5.3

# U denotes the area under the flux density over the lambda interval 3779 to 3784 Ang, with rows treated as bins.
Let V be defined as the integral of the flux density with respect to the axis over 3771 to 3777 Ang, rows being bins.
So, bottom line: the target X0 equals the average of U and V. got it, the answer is 77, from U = 79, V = 75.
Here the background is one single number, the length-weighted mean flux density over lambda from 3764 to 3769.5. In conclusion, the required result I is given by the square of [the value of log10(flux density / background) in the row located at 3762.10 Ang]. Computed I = 0.002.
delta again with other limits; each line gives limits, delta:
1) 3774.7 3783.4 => 3777.73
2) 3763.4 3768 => 3767.30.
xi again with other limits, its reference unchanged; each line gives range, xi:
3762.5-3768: 4.98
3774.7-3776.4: 2.18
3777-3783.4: 7.28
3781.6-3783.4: 2.16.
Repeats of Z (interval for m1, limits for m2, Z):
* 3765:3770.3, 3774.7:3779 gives 0.62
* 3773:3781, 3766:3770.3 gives 0.84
